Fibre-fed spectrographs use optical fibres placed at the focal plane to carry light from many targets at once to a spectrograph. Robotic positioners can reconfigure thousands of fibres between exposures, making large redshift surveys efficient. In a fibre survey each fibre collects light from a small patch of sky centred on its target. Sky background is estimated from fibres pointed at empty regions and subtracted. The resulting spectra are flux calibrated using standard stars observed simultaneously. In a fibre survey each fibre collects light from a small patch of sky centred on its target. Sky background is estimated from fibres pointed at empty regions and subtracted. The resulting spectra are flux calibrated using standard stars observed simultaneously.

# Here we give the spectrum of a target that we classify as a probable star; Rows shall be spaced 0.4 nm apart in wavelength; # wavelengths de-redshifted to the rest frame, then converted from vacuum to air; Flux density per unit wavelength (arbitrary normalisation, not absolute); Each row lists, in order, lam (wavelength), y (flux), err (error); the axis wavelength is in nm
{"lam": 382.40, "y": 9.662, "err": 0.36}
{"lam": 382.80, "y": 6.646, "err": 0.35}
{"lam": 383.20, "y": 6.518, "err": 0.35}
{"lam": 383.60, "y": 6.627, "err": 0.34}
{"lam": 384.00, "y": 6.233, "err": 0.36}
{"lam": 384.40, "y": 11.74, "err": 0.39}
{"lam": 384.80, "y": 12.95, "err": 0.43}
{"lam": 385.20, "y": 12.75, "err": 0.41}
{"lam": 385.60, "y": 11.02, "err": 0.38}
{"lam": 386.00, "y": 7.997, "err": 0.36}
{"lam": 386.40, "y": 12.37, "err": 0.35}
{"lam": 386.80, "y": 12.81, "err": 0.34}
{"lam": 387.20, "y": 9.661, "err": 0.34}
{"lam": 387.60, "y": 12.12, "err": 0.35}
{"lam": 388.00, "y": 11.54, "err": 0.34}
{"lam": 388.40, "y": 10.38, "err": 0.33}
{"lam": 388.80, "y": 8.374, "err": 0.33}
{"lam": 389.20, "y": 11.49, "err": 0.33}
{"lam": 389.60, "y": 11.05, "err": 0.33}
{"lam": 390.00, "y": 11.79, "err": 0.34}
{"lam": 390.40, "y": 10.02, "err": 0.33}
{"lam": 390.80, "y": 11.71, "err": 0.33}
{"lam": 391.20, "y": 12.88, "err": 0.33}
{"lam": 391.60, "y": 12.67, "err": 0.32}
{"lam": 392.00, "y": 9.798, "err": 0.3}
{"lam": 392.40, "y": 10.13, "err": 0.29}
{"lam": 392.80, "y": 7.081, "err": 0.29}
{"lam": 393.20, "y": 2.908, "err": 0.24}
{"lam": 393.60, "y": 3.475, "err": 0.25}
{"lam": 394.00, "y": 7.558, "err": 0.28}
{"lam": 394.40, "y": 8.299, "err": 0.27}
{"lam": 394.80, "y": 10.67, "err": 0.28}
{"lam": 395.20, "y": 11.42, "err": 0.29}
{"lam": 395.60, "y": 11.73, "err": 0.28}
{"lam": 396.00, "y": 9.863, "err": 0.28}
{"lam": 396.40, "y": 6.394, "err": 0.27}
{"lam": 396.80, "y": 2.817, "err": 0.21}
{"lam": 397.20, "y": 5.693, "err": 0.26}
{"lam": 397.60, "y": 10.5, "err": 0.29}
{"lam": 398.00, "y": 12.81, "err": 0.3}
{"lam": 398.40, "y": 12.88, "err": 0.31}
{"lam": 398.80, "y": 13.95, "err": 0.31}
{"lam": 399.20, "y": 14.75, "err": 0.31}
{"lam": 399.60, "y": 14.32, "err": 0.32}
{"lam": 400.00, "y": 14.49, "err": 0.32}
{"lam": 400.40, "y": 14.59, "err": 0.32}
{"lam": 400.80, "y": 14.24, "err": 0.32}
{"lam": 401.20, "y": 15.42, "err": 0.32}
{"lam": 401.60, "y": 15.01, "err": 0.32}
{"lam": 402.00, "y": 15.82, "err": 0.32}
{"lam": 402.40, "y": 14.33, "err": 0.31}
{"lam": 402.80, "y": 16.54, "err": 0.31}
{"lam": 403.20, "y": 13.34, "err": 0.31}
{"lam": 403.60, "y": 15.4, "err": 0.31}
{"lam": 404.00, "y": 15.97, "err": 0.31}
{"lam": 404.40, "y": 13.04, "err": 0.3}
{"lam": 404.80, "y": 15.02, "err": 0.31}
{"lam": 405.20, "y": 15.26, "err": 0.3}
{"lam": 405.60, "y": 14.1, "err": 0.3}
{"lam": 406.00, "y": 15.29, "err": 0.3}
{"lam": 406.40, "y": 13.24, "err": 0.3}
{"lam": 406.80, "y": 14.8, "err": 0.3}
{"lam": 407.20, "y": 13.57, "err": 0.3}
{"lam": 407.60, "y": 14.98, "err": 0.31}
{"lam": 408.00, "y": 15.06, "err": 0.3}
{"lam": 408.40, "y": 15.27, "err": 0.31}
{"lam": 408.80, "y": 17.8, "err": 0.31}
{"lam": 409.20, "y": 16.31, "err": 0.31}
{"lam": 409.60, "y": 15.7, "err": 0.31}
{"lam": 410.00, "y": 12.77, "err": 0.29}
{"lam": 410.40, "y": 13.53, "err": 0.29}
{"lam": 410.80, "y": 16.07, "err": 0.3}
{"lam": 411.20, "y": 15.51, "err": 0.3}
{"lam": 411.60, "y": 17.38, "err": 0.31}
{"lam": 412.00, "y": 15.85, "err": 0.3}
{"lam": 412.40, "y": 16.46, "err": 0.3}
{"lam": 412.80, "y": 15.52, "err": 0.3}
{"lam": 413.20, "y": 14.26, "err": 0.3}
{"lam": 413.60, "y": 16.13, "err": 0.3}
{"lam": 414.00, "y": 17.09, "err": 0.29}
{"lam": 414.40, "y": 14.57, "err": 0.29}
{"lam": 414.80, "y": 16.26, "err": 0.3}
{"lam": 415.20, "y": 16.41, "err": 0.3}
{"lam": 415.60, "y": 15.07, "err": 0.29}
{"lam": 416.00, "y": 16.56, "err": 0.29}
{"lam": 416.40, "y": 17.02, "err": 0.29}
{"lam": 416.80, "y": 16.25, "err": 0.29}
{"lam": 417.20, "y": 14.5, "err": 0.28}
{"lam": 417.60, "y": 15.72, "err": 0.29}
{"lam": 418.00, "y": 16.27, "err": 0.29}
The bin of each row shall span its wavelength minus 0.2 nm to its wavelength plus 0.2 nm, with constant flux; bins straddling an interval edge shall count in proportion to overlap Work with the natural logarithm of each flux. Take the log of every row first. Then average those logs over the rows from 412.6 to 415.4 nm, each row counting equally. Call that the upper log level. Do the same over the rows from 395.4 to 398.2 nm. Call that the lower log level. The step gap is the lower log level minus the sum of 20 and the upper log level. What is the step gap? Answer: -20.7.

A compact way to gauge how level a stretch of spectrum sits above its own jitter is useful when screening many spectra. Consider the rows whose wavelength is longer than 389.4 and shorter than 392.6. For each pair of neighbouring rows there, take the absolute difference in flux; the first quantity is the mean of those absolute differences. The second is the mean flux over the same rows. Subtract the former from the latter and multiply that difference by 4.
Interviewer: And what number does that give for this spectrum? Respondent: 40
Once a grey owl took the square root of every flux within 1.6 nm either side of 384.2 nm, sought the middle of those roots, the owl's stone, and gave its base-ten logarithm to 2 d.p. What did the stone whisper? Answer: 0.47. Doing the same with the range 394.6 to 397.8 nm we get 0.50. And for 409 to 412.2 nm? 0.60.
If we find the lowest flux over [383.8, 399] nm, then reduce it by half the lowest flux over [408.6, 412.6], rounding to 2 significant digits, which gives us -3.6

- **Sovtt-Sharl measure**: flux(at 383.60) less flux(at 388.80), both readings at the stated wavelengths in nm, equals -1.7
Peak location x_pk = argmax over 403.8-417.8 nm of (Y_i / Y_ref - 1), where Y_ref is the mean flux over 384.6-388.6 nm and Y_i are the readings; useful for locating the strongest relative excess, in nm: 408.80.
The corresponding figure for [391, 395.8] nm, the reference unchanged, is 391.20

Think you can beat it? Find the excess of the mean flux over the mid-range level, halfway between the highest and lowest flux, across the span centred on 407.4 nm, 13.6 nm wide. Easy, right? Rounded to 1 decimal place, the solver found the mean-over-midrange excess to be -0.1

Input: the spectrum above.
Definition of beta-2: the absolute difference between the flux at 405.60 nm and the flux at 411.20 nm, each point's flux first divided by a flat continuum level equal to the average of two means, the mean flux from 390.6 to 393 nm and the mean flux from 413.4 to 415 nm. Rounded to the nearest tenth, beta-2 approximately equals 0.1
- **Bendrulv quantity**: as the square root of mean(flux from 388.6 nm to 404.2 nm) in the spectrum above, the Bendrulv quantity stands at 3.4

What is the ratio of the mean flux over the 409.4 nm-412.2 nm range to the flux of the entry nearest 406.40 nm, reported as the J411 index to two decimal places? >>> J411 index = 1.15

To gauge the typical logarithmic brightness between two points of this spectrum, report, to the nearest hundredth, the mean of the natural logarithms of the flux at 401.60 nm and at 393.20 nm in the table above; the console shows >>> 1.89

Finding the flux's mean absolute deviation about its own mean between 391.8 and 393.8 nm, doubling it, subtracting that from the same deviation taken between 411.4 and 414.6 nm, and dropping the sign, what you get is 4.7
